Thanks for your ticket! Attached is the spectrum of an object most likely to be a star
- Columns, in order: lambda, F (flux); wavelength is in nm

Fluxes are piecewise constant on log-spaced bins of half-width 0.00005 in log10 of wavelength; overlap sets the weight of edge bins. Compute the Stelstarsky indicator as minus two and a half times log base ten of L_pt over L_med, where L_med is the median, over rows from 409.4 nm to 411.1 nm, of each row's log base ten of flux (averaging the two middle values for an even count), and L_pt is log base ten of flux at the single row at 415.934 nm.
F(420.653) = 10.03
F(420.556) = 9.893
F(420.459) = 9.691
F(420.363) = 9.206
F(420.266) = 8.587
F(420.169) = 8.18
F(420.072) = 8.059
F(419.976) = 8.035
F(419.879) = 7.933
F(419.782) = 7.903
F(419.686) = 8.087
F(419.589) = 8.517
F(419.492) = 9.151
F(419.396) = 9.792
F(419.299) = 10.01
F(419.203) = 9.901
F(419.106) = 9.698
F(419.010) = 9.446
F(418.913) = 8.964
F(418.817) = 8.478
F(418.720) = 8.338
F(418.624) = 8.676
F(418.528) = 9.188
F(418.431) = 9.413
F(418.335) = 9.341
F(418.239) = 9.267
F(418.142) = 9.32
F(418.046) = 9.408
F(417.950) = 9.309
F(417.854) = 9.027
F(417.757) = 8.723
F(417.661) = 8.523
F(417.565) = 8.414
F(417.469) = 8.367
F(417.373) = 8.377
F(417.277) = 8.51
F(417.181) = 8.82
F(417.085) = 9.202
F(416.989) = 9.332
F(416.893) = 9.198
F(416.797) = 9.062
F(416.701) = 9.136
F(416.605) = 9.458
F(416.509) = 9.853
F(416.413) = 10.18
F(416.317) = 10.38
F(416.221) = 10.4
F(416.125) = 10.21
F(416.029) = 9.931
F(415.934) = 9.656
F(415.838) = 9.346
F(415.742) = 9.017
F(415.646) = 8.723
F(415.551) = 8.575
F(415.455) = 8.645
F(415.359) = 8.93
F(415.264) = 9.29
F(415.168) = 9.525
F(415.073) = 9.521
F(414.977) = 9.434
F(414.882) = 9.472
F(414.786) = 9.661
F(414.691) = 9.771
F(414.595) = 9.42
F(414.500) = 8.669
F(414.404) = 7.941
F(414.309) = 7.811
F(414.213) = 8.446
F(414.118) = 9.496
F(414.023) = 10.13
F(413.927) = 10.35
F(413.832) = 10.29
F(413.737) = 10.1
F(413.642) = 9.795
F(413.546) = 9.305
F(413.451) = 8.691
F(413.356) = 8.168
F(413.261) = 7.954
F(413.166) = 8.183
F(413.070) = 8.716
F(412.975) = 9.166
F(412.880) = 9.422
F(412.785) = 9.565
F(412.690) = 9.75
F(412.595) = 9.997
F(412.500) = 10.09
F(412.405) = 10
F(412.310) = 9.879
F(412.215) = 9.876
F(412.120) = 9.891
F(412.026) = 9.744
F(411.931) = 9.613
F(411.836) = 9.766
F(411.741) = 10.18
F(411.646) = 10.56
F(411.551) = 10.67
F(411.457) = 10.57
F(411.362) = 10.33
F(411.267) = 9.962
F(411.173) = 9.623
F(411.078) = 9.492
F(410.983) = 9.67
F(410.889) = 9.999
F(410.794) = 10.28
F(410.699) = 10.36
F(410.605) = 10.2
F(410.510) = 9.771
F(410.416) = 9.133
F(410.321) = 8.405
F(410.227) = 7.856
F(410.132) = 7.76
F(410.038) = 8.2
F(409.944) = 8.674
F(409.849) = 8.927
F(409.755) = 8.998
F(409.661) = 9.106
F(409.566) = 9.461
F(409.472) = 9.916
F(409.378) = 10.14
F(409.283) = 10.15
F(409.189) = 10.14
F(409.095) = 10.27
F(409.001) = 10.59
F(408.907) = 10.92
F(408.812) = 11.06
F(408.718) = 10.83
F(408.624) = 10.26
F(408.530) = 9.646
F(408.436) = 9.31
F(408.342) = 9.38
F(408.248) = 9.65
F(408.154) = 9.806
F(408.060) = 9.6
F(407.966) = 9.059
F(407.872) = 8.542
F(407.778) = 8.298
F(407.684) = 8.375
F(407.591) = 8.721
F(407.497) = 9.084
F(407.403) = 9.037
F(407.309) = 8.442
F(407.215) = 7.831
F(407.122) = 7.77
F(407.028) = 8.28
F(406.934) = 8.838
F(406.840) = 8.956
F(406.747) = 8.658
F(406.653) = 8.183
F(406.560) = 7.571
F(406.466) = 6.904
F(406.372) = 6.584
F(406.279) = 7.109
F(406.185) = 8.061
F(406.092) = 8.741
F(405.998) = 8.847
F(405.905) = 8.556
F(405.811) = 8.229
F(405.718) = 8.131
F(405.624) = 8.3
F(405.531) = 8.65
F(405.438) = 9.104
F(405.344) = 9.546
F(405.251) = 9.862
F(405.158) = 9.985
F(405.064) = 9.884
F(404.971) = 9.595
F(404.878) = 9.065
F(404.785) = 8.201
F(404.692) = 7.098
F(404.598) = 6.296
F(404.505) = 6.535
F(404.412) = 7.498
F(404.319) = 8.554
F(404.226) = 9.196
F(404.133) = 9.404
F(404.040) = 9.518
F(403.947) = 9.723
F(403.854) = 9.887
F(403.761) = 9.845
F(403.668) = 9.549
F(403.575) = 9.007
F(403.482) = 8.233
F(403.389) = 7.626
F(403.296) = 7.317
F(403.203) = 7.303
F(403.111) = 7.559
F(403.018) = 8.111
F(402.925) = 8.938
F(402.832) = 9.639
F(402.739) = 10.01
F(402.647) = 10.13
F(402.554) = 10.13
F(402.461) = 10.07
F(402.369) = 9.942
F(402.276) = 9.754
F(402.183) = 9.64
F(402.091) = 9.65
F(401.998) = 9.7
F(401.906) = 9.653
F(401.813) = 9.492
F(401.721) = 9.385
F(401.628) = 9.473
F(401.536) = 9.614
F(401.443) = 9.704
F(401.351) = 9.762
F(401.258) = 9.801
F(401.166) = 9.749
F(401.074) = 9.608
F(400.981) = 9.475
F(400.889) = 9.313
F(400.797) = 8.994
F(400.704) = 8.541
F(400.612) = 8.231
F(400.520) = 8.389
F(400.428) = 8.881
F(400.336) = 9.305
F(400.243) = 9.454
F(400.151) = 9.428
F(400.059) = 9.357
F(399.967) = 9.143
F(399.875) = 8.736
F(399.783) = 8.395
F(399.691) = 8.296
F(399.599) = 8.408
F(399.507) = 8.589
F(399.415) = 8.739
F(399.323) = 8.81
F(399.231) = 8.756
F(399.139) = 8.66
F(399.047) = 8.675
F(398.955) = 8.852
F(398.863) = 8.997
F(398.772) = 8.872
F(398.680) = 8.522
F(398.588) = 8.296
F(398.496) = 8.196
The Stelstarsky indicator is -0.02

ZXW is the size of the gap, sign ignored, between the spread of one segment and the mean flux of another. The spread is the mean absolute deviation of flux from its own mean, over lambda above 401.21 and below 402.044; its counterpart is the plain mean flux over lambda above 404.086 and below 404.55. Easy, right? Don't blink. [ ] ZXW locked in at 8.1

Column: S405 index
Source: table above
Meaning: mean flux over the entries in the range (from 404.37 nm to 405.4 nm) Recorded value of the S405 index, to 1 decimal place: 8.5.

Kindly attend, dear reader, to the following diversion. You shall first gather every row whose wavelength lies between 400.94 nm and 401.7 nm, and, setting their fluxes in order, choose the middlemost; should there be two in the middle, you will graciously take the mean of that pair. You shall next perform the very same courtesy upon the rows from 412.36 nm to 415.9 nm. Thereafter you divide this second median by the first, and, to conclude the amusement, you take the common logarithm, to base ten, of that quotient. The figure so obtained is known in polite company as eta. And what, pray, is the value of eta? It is -0.011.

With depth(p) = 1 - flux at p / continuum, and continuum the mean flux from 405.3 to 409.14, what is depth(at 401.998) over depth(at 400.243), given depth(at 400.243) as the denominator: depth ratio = 1.4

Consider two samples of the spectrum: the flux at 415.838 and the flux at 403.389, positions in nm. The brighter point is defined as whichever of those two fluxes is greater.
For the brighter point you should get 9.35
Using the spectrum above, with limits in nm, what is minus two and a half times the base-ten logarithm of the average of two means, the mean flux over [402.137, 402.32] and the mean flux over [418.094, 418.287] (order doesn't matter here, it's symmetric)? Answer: -2.44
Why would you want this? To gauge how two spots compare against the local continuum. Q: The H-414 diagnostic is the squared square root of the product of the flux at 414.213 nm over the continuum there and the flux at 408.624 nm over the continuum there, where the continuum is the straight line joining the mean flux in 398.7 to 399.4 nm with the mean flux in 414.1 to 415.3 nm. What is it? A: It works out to 1.06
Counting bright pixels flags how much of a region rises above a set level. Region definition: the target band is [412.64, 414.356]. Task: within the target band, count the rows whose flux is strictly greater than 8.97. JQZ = 11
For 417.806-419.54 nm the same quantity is 14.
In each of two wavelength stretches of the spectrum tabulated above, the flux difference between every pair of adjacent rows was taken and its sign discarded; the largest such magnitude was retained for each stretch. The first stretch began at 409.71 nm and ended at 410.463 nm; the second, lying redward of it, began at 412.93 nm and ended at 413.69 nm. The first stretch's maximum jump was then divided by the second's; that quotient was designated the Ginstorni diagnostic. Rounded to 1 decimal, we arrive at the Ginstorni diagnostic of 1.2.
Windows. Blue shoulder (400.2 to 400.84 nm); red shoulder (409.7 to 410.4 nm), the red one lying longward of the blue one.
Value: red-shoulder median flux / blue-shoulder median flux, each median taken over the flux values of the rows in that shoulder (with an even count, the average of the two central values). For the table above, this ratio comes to 0.95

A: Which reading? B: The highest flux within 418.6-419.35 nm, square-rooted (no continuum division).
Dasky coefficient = 3.16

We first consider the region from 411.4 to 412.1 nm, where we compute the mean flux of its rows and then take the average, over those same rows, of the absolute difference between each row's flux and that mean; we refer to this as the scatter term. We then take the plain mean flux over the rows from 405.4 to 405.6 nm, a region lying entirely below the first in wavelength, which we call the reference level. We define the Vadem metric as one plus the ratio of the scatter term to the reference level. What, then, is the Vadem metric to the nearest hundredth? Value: 1.04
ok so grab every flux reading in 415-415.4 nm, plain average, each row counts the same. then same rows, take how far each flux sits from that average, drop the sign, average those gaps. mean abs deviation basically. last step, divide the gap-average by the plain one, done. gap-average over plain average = 0.022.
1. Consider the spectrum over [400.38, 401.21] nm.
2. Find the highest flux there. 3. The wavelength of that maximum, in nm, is 401.166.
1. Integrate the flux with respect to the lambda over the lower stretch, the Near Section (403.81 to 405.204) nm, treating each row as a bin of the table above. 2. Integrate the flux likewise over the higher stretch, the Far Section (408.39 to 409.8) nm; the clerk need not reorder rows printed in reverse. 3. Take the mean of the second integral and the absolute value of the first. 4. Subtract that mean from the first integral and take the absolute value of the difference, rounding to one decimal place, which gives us 1.0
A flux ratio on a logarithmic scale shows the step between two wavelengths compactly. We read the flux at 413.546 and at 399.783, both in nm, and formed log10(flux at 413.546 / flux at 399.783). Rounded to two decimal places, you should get 0.04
